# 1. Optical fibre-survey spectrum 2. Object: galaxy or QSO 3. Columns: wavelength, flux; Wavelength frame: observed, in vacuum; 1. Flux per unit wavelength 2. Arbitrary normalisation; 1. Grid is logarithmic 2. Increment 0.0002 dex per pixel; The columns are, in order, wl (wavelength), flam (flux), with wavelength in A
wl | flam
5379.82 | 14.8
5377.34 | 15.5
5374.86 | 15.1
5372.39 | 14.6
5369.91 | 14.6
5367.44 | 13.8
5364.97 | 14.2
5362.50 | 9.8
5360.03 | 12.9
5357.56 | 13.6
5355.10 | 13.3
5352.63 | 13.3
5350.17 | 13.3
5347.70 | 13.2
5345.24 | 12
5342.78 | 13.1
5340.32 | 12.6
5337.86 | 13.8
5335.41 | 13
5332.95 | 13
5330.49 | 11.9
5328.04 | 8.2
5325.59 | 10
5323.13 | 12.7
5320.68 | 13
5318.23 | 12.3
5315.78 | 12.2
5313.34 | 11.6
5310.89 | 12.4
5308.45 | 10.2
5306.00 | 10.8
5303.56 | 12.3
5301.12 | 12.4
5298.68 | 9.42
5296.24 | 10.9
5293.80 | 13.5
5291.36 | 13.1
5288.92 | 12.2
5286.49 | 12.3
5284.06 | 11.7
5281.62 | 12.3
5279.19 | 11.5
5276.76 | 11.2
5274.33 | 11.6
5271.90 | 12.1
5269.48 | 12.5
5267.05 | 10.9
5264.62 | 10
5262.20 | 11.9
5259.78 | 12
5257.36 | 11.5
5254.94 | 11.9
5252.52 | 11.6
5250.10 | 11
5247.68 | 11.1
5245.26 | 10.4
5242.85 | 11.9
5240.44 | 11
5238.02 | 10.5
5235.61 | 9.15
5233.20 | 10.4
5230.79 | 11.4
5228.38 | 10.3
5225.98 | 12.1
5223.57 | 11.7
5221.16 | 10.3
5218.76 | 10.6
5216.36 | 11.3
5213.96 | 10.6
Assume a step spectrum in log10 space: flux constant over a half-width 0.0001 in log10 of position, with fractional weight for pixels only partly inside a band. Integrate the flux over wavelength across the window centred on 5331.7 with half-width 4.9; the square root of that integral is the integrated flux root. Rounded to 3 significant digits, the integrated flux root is 10.6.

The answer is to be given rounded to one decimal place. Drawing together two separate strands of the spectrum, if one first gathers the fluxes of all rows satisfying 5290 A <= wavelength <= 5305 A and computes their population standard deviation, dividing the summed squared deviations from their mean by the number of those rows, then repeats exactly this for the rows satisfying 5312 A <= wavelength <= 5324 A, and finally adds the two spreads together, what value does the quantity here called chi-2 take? 1.9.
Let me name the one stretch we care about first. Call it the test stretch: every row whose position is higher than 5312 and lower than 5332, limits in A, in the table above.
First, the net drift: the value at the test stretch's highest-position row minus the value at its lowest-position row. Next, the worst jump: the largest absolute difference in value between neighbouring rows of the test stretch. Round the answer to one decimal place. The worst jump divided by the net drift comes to 12.3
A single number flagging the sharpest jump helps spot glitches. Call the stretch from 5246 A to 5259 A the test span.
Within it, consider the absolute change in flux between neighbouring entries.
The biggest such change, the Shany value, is 0.60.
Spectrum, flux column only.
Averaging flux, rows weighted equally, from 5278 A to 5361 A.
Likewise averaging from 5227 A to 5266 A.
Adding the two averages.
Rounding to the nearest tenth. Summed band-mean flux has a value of 23.2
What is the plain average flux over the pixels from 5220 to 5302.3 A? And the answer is 11.4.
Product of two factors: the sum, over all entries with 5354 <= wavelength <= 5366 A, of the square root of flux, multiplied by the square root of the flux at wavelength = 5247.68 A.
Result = 59.4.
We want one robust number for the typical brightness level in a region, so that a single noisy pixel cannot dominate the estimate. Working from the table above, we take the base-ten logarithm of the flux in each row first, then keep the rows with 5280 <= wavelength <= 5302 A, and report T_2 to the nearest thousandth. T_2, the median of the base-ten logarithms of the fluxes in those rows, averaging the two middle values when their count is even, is 1.090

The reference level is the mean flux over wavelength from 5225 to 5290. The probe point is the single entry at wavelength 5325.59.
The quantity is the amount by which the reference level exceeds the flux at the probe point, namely 1.3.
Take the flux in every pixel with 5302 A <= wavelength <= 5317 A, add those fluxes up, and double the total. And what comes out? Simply 139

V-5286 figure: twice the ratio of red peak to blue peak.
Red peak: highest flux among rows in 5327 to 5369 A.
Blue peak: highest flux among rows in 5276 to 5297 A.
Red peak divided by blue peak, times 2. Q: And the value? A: 2.10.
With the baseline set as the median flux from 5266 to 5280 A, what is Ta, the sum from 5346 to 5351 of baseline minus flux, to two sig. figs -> -3.4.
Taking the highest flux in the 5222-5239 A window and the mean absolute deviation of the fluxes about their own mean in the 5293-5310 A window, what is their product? 14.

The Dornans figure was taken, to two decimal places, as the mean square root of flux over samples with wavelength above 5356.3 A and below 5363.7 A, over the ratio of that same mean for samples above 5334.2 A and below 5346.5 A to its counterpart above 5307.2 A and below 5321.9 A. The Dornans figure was 3.34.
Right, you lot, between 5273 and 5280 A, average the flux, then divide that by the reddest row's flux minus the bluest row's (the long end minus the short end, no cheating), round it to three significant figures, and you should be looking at -114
